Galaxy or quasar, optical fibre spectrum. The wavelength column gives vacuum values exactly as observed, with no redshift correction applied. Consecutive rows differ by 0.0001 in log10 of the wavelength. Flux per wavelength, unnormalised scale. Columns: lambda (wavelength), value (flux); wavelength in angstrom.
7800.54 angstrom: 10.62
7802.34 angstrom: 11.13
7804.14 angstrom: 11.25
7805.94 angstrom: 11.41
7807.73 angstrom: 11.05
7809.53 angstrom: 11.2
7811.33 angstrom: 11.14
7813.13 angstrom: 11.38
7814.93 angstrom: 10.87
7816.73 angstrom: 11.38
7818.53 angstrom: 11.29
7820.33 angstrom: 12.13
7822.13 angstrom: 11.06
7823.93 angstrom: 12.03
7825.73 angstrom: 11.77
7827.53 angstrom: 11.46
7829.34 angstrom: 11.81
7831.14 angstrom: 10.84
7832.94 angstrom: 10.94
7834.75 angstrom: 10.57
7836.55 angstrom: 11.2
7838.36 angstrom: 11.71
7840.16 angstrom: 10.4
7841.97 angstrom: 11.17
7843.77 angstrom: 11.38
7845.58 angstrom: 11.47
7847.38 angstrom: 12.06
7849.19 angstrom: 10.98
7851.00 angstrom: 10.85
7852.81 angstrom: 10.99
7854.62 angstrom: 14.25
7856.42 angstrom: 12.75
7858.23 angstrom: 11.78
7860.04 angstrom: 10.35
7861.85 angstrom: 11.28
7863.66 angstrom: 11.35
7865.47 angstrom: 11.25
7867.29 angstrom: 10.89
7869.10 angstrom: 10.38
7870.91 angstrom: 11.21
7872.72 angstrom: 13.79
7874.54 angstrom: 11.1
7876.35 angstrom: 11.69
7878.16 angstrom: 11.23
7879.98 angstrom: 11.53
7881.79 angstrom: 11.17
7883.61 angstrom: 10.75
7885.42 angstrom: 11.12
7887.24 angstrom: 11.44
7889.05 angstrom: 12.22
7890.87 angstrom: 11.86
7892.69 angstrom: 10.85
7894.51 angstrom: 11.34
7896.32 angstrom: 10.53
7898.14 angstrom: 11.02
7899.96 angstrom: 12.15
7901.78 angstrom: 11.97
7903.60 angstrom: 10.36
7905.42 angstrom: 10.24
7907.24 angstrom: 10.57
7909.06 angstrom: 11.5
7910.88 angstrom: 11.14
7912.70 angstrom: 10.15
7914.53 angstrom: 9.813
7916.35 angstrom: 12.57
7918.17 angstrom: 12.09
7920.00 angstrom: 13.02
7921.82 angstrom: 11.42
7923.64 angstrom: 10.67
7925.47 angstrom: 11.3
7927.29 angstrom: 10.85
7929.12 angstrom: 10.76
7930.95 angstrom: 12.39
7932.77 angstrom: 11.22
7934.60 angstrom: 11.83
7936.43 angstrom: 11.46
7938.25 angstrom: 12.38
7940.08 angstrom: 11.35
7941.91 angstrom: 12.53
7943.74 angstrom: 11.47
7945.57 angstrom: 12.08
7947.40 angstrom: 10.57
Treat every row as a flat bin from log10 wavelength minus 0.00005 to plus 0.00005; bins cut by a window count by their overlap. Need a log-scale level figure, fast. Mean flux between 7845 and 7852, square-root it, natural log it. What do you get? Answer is 1.21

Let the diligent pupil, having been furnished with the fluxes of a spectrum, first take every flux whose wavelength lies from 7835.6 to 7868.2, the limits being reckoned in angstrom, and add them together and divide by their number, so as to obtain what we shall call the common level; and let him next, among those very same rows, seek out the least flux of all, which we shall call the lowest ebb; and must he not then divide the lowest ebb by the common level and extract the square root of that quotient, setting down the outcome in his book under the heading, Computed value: 0.951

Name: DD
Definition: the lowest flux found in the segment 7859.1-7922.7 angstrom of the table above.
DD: 9.813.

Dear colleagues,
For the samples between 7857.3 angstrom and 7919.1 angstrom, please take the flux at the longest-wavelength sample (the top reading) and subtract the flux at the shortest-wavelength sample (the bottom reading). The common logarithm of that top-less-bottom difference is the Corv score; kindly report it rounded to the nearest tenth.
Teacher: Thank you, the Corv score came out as -0.5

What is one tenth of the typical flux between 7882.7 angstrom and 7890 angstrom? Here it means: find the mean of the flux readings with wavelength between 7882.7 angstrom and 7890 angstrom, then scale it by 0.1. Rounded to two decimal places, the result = 1.14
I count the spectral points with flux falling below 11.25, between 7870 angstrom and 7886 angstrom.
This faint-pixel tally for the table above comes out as 6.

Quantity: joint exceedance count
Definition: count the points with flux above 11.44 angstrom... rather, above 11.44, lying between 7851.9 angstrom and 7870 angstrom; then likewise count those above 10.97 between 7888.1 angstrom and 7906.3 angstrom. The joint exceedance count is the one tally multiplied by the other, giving 18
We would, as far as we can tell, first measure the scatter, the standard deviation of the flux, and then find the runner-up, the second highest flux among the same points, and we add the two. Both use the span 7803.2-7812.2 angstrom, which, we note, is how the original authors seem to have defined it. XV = 11.4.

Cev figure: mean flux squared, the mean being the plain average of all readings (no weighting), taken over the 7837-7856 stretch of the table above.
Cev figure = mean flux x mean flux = 133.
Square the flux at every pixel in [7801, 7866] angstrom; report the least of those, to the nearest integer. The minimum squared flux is 107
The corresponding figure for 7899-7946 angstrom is 96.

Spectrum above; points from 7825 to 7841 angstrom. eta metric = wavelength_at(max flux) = 7829.34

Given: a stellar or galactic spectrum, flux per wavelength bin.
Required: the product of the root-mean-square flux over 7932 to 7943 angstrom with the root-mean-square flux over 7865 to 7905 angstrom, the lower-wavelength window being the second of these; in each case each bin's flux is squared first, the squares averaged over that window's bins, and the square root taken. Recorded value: 134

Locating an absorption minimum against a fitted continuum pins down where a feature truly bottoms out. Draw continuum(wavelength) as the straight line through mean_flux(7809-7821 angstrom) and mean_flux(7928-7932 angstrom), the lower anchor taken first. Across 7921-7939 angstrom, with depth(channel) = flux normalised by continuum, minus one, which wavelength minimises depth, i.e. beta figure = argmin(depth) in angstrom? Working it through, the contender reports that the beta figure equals 7923.64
